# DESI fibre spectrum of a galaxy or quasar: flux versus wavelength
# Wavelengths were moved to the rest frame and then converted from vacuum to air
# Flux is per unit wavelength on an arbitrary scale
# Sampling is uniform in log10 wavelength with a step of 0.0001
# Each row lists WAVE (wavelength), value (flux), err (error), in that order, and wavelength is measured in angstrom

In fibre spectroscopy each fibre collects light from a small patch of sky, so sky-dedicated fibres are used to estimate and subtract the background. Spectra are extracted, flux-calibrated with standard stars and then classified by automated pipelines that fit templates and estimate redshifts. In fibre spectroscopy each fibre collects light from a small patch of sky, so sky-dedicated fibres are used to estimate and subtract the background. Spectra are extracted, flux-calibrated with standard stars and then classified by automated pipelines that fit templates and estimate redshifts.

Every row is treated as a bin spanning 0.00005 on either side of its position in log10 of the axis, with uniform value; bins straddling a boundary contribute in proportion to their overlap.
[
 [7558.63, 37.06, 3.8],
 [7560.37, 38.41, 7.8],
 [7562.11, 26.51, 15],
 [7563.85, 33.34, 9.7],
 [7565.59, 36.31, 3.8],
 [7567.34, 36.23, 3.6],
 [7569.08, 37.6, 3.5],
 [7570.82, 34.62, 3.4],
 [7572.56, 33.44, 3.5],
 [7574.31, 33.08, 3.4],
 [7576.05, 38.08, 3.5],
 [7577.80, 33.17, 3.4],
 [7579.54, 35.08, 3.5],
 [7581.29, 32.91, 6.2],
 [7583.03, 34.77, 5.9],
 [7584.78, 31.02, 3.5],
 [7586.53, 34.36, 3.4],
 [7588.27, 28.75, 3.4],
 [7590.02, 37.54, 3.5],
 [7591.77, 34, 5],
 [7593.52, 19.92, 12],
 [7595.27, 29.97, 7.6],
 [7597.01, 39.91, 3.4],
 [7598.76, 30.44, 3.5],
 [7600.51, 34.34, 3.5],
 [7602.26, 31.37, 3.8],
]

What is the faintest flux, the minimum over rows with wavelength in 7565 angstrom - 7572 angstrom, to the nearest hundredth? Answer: 34.62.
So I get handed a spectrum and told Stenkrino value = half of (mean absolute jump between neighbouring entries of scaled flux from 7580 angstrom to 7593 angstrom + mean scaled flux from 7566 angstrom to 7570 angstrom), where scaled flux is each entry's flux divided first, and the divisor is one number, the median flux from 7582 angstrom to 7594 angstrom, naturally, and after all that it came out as 0.61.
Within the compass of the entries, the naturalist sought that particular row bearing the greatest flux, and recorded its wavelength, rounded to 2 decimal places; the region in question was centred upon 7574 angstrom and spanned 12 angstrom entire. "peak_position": 7576.05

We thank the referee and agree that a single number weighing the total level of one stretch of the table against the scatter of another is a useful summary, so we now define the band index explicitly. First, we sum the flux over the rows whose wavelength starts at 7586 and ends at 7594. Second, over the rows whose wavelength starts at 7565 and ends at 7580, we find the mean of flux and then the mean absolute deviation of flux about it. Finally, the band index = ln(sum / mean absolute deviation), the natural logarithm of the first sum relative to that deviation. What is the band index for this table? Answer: 4.6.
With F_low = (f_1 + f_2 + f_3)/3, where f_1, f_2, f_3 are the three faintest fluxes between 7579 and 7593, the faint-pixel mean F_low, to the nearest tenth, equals 30.9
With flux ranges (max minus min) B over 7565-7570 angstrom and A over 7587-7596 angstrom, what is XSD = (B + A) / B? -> 13.9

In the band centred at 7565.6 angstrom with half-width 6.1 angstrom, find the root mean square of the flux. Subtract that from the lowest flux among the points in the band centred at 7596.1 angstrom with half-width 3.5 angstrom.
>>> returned -15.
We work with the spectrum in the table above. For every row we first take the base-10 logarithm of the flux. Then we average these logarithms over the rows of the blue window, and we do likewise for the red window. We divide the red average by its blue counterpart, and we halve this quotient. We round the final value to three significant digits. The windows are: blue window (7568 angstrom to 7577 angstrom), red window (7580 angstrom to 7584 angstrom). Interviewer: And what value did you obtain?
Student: 0.494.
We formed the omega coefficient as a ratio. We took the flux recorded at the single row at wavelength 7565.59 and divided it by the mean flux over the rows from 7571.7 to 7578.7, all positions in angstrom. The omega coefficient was 1.05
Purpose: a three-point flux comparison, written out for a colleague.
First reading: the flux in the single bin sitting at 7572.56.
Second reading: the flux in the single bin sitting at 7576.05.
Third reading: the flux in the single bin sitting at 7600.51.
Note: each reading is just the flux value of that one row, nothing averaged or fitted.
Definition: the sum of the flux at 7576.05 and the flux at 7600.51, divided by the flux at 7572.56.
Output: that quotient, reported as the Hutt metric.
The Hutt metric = 2.17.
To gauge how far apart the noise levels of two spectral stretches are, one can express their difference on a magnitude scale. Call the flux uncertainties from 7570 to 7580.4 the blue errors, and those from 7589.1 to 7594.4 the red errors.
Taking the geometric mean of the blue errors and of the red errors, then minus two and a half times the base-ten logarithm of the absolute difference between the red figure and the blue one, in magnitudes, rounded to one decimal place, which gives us -1.0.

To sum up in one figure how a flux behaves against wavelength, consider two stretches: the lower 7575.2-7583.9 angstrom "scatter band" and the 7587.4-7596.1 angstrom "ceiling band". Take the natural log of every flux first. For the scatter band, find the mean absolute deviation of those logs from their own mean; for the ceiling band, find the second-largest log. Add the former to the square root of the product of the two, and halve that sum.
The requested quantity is 0.209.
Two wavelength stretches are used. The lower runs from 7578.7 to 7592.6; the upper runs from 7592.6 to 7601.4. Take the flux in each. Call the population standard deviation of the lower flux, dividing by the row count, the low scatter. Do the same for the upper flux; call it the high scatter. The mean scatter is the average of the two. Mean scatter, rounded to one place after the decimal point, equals 4.5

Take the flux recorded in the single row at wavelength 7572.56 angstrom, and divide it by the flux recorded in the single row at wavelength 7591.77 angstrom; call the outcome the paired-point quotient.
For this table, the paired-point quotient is 0.98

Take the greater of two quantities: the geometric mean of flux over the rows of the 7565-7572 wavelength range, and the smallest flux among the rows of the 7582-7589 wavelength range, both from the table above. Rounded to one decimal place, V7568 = 36.2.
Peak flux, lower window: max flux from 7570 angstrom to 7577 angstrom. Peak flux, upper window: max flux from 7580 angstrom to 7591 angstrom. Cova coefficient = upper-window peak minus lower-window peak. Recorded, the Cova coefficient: -0.5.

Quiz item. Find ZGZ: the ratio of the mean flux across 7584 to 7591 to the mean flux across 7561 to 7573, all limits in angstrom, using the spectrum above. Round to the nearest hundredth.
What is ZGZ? 0.97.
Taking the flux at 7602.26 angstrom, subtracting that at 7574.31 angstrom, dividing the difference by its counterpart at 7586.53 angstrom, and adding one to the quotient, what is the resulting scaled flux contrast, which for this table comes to 0.95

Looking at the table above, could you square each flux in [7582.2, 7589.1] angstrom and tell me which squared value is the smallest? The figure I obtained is 827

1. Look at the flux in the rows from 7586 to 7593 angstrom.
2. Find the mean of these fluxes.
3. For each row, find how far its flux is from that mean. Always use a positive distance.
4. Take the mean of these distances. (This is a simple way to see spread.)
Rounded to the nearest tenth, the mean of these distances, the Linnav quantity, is 2.5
